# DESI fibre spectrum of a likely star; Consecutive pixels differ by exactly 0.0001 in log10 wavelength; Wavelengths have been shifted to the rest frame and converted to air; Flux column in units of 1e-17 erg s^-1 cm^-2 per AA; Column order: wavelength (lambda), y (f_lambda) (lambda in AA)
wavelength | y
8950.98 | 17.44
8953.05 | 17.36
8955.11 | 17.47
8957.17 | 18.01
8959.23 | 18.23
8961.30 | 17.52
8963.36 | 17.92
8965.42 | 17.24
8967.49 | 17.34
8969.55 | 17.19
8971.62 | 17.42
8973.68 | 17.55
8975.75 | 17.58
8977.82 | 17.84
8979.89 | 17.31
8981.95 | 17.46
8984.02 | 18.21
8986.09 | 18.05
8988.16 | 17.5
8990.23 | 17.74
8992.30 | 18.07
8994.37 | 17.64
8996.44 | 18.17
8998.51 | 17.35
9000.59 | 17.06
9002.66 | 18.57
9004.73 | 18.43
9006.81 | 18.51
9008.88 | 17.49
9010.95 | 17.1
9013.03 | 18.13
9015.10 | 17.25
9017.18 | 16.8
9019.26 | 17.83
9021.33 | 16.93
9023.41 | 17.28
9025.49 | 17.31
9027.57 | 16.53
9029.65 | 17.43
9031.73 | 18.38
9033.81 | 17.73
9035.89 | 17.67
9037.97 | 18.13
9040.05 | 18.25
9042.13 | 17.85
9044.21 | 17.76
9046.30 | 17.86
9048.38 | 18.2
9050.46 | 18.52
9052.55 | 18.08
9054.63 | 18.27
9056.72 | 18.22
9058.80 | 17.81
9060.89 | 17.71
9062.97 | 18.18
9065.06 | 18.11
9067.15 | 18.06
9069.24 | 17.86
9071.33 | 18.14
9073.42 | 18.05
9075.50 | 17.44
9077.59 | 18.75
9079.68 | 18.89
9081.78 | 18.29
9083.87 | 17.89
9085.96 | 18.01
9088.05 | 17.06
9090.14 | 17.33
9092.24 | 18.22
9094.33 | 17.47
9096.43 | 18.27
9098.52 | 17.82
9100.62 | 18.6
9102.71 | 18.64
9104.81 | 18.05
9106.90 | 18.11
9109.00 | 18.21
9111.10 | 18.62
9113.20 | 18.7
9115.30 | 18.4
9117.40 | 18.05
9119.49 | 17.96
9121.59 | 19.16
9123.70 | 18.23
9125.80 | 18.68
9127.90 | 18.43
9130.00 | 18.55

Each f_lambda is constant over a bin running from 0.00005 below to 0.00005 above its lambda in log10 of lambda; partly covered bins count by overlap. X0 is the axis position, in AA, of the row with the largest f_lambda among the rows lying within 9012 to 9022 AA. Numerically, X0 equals 9013.03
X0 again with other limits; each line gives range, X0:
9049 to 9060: 9050.46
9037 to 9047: 9040.05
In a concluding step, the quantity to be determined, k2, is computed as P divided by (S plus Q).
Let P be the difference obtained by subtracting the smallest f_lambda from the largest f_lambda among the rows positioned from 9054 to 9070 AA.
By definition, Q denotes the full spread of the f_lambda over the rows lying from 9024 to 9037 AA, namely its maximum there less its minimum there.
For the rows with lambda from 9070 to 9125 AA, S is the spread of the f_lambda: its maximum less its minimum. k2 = 0.1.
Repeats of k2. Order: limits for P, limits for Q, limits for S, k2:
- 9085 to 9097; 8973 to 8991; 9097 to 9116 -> 0.7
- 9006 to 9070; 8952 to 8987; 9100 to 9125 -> 0.9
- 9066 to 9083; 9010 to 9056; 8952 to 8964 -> 0.5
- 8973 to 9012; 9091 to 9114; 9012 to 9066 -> 0.5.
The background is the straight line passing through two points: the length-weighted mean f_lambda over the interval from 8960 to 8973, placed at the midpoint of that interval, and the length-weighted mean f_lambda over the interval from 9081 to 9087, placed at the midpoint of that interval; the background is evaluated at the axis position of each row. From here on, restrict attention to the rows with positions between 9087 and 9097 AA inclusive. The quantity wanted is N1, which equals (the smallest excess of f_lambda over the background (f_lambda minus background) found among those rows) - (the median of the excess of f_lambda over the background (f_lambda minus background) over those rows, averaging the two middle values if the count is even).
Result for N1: -0.4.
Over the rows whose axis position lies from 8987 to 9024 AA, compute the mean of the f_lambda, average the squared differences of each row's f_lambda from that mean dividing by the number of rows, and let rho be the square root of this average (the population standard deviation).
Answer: 0.54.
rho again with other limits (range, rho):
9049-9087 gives 0.34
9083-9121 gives 0.44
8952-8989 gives 0.32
